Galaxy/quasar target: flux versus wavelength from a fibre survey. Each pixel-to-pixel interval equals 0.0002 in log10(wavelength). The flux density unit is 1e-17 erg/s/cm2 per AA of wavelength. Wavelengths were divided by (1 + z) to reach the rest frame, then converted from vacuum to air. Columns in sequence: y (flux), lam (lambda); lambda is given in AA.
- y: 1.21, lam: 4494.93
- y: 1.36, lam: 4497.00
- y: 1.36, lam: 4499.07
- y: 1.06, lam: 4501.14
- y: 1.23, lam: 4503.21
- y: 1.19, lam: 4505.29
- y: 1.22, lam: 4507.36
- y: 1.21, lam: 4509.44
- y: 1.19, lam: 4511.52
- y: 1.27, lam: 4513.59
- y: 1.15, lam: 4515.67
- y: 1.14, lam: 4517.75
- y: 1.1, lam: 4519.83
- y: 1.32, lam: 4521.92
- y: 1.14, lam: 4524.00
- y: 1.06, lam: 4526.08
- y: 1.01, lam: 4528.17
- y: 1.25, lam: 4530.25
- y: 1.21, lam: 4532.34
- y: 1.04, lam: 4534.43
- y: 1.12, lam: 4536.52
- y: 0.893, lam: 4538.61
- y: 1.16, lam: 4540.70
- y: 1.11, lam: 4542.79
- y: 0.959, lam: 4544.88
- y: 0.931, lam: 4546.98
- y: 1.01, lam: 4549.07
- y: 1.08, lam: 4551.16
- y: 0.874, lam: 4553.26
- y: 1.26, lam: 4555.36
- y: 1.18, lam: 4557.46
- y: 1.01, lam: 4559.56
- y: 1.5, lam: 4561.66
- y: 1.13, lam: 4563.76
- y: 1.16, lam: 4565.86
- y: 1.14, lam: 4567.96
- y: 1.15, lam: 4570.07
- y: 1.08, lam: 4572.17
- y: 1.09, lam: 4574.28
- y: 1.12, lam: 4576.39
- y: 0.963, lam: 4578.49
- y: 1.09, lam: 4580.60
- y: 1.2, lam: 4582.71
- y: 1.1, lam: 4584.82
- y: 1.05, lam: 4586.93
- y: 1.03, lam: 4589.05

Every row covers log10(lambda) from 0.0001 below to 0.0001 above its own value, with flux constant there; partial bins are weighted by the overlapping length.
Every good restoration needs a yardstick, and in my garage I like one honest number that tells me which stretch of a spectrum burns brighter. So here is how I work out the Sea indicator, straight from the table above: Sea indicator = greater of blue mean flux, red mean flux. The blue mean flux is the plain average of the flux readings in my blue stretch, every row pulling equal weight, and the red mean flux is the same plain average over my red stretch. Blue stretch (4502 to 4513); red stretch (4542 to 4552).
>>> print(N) 1.21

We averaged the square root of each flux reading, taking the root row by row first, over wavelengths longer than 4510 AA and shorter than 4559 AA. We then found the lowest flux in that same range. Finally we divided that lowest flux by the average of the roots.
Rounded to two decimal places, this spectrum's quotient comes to 0.83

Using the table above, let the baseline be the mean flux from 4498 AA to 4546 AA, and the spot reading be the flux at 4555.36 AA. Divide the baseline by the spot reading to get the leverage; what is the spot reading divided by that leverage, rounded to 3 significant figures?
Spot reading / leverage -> 1.38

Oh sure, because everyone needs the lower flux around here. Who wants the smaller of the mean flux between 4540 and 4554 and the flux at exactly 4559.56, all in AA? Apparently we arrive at 1.01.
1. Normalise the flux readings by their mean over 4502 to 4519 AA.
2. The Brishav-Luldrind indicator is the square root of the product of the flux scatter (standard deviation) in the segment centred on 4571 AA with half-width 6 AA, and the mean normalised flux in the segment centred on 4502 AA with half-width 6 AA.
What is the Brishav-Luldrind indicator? 0.18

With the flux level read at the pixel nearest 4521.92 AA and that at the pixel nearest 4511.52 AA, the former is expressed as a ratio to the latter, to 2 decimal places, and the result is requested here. 1.11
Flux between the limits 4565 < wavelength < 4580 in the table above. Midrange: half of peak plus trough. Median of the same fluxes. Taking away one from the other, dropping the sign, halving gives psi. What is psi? 0.029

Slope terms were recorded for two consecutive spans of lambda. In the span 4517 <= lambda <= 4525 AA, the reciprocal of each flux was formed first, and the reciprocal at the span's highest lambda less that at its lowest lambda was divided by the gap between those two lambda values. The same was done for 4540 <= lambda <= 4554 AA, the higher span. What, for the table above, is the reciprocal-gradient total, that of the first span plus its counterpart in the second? 0.022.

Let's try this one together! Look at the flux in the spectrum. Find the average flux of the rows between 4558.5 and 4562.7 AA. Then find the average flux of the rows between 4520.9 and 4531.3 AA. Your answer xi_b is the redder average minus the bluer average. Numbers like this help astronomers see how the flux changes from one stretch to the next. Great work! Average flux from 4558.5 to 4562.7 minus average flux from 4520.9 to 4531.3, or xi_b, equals 0.10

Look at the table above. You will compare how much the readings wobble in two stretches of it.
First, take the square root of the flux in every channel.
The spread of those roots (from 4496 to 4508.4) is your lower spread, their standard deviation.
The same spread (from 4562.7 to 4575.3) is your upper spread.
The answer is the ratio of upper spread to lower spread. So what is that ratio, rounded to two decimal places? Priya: 0.30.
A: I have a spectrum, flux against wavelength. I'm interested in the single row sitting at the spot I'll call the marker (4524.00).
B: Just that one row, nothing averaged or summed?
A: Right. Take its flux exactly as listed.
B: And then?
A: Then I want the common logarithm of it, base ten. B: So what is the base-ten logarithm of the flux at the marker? 0.057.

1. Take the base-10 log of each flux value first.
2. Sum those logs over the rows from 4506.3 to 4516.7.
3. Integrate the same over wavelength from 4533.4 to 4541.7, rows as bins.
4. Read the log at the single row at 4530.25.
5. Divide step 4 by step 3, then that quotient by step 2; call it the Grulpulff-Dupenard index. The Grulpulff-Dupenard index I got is 1.4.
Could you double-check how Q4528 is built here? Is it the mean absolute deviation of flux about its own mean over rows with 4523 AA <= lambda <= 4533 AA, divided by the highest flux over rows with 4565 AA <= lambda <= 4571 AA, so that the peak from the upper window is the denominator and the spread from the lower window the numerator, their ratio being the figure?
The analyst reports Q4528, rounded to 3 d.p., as 0.068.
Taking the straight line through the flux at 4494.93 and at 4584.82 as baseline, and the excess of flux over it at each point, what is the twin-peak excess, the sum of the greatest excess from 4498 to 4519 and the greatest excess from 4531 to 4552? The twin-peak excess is 0.20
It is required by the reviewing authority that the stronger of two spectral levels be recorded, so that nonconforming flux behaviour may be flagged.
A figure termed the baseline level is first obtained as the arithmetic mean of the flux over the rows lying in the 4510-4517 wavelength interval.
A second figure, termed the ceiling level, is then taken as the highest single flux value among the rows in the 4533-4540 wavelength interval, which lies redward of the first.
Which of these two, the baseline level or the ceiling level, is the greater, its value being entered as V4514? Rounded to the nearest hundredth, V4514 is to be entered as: 1.20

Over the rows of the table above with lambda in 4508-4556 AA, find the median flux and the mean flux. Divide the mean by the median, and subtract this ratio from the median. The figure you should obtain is 0.131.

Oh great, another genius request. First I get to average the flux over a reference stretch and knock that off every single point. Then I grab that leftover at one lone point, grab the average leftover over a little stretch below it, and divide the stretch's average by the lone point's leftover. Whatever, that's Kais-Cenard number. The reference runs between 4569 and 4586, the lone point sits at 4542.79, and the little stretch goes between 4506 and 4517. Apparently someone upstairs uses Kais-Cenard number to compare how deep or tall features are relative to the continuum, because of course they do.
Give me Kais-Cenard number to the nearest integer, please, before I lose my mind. 10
